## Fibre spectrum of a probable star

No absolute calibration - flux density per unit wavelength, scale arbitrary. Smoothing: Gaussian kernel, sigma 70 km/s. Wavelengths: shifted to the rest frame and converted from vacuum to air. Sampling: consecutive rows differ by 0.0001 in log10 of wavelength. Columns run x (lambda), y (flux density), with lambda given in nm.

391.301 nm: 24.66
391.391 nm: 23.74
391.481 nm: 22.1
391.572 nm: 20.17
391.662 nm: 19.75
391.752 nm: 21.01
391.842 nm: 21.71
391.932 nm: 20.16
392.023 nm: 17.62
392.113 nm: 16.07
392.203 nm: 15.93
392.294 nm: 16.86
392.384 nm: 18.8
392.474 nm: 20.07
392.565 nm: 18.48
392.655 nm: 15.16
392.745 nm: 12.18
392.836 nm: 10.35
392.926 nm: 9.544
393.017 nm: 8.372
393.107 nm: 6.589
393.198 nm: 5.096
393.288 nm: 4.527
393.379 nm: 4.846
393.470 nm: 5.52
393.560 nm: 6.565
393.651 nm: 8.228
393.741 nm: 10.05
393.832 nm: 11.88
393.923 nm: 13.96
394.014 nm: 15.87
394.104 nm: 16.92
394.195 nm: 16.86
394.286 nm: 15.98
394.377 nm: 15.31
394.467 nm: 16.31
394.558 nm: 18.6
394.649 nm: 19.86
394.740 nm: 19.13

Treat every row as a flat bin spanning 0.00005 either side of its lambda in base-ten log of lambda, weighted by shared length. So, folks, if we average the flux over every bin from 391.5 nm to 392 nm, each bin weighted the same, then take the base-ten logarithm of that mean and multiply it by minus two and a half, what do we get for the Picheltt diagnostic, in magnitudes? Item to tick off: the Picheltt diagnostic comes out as -3.28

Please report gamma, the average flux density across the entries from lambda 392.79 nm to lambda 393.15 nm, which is 8.7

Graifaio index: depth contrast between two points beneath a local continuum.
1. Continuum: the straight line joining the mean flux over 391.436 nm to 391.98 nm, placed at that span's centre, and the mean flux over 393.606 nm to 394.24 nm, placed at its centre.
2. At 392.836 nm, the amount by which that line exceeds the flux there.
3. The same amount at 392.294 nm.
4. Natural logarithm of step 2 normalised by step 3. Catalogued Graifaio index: 1.2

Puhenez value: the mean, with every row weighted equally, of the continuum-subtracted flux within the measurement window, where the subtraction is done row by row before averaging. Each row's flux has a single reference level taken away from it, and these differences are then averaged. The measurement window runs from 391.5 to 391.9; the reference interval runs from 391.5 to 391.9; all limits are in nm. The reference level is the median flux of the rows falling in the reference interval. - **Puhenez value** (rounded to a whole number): 0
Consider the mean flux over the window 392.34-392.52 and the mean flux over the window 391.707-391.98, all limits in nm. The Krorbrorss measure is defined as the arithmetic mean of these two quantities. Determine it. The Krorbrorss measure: 20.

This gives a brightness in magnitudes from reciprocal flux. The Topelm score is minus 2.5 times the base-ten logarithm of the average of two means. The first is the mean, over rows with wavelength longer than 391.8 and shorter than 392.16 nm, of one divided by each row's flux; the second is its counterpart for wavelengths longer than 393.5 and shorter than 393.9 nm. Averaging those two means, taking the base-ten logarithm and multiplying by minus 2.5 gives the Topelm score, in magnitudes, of 2.7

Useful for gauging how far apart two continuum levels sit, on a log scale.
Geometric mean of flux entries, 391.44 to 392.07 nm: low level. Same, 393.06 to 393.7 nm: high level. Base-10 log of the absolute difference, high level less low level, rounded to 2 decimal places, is 1.16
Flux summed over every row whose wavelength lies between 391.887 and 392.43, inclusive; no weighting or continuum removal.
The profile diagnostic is 105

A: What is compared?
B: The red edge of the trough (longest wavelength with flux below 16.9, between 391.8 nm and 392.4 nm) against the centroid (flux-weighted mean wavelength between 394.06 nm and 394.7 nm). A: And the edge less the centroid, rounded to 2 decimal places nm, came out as -2.09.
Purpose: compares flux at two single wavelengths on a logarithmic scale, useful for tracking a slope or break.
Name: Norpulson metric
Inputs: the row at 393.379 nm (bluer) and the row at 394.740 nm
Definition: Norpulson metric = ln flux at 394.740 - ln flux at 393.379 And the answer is 1.4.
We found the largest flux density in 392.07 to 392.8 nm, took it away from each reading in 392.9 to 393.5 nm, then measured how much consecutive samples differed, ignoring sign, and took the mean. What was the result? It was 1.0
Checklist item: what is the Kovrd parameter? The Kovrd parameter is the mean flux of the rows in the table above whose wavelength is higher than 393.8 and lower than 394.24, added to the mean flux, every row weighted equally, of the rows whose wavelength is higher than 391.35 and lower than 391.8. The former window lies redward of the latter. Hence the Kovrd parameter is 36.5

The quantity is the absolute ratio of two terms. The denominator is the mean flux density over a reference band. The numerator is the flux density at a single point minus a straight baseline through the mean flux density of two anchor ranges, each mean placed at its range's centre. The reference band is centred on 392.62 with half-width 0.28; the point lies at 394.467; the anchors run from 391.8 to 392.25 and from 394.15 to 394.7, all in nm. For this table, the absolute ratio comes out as 0.1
